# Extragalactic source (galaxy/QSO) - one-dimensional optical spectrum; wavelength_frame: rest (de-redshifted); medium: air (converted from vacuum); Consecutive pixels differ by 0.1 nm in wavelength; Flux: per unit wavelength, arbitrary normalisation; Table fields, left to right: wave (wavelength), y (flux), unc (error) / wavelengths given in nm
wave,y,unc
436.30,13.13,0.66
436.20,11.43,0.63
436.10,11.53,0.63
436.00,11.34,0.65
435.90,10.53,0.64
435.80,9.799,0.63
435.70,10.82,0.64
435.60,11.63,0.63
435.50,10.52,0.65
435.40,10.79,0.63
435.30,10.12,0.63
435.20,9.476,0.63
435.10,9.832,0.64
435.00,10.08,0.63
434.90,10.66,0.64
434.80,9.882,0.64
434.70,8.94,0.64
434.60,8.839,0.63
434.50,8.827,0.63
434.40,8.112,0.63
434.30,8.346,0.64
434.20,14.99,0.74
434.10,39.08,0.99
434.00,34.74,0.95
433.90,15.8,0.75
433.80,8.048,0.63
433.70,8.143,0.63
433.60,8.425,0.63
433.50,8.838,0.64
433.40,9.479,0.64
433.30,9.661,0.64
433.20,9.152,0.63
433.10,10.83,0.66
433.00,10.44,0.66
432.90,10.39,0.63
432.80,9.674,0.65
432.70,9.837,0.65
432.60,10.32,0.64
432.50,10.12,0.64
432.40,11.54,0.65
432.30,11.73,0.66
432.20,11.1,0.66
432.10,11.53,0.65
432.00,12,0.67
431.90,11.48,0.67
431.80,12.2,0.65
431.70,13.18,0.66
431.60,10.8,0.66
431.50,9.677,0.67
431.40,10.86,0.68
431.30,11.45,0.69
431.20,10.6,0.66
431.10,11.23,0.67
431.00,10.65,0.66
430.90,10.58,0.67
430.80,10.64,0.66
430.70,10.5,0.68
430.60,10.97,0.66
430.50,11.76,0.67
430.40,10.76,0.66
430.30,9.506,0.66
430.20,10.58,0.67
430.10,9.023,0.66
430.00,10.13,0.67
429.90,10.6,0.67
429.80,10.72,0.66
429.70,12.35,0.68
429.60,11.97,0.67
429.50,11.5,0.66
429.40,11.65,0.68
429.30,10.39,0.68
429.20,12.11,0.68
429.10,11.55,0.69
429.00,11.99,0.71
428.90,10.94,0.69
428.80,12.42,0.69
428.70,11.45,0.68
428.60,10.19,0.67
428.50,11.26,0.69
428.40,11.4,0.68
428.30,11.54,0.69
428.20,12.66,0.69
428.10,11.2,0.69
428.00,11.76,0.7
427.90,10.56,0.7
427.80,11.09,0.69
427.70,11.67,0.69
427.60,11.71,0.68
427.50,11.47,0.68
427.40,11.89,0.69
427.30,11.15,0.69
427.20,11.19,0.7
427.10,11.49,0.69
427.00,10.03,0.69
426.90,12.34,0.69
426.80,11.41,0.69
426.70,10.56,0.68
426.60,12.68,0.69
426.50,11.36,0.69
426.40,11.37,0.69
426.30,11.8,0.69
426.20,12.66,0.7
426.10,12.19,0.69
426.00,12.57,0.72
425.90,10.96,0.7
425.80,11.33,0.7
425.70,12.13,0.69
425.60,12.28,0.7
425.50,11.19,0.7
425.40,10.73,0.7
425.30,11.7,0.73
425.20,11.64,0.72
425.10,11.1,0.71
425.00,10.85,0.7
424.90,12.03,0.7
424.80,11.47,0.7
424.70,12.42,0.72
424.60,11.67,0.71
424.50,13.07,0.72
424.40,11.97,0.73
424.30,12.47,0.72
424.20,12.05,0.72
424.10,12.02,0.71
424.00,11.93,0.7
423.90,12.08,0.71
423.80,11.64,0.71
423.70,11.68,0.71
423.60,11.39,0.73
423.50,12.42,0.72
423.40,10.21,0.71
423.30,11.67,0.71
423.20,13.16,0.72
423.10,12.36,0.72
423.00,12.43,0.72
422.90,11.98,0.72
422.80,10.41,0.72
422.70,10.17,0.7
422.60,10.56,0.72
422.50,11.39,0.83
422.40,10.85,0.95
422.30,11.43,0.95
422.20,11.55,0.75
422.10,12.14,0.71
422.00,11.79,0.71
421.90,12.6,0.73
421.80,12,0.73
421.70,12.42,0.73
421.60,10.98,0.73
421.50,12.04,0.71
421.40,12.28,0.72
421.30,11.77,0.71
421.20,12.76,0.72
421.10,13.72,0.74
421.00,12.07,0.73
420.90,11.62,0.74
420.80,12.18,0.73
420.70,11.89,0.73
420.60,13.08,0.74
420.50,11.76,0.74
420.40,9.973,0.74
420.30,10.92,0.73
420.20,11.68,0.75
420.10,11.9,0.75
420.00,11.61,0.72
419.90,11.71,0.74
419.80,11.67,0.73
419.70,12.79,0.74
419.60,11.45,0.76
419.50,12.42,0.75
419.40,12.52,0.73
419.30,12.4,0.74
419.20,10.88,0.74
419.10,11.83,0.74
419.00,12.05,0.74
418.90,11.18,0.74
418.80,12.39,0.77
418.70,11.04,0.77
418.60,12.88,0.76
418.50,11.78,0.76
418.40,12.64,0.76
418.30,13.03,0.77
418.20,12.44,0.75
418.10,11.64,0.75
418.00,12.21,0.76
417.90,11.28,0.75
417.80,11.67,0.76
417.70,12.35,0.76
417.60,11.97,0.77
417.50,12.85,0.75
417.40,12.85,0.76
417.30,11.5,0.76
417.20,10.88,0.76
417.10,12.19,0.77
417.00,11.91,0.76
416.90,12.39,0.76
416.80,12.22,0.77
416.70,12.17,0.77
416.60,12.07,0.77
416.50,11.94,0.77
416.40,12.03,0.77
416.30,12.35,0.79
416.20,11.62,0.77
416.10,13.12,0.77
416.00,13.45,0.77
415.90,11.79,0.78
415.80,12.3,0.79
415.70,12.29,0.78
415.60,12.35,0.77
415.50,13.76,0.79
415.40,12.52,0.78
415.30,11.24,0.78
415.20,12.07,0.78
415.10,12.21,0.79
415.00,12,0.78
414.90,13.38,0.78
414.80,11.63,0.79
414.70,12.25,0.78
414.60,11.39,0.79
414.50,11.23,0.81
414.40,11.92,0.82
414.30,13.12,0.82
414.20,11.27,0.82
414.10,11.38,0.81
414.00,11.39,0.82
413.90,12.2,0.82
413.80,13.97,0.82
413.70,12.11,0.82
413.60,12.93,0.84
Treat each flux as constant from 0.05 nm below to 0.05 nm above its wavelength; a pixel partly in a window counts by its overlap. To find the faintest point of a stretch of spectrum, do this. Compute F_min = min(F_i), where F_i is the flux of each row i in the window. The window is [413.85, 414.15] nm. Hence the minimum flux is 11.38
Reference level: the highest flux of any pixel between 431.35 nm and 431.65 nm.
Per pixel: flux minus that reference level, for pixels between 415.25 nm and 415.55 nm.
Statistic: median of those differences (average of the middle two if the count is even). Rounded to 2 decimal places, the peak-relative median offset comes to 1.66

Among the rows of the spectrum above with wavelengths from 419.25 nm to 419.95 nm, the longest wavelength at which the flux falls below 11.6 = 419.60 nm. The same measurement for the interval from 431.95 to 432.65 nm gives 432.60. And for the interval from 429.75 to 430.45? 430.40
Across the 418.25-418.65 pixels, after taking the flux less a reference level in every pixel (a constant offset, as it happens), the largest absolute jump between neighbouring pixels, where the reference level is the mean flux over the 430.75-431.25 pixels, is 1.1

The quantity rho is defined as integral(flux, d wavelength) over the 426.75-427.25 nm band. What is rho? 5.65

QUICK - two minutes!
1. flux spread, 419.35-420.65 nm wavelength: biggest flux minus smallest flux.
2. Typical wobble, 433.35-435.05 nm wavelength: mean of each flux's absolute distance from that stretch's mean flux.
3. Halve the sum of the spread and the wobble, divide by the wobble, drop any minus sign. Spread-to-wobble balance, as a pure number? 0.8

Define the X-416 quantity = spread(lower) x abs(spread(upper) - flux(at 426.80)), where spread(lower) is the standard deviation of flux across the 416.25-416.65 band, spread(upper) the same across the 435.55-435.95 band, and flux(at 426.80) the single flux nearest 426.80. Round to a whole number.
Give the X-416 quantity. 2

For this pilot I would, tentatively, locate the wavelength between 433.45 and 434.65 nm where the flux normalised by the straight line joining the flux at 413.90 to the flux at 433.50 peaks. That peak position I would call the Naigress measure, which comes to 434.10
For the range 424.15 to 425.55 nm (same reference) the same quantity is 424.50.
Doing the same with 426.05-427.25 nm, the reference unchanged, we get 426.60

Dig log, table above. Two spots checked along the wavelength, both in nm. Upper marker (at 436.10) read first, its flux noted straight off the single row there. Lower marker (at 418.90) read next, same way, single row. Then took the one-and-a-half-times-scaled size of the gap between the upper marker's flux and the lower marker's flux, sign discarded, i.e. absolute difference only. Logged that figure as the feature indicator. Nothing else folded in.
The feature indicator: 0.5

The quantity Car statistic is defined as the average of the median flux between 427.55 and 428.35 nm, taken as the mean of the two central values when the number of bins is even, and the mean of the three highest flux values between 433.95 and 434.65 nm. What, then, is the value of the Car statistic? 20.6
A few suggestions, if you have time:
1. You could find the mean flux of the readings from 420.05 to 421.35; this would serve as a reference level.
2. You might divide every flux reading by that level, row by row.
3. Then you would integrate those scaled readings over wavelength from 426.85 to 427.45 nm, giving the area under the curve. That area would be 0.57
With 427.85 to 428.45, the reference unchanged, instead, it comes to 0.58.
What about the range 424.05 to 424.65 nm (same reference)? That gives 0.61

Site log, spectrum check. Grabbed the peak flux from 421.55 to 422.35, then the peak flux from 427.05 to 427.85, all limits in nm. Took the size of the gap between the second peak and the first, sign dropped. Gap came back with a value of 0.71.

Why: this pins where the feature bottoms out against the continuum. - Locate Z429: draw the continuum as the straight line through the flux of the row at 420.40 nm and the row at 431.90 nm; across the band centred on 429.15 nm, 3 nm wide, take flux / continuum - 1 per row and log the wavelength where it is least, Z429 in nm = 430.10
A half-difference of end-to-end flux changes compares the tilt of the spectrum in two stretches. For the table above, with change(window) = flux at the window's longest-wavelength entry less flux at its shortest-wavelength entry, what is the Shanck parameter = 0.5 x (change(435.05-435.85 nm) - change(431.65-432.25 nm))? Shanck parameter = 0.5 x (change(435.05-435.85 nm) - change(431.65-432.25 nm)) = 1.0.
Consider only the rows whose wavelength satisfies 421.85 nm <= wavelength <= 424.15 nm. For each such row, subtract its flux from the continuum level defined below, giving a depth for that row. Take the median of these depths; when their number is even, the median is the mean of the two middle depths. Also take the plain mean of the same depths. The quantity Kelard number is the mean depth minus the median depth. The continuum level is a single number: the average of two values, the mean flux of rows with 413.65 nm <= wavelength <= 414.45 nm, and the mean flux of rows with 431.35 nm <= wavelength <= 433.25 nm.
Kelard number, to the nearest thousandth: 0.034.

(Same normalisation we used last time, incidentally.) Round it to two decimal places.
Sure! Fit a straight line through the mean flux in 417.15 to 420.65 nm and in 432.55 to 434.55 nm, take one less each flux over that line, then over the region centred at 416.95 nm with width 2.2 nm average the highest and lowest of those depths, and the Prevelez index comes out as -0.03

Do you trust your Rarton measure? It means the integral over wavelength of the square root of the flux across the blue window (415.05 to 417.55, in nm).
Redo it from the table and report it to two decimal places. 8.74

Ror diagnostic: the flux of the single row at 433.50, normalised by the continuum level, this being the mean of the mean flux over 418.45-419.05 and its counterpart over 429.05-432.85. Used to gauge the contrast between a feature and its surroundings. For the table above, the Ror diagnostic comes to 0.77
